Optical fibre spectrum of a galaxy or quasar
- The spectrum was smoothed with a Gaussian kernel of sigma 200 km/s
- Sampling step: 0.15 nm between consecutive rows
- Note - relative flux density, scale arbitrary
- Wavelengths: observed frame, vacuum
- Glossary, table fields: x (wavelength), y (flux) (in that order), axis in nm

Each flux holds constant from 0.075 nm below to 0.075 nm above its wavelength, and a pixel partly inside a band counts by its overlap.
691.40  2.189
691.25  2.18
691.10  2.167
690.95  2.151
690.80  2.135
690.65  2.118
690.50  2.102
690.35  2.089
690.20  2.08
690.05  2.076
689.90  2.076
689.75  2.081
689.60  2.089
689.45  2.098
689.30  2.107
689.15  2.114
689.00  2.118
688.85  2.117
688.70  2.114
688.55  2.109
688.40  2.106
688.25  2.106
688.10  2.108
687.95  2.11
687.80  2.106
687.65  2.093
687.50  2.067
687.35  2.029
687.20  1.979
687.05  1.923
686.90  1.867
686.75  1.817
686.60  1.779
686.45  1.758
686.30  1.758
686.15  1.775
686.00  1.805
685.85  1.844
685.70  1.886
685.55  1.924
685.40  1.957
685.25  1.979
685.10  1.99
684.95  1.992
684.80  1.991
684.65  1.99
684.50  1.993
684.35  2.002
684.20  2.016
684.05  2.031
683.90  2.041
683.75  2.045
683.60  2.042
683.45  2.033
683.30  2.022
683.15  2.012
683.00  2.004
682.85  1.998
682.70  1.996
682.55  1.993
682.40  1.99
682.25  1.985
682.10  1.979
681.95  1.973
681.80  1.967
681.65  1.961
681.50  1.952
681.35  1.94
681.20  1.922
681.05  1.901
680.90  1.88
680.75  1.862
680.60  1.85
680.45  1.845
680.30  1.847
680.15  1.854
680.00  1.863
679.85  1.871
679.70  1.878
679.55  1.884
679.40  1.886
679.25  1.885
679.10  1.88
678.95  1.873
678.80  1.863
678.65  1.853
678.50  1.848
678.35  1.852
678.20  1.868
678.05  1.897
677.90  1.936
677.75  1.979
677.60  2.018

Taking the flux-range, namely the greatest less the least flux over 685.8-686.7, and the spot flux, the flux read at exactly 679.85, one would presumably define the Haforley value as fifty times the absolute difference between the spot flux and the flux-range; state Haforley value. 89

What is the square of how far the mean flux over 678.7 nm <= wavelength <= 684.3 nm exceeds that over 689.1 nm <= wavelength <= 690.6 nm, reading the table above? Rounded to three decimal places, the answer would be 0.023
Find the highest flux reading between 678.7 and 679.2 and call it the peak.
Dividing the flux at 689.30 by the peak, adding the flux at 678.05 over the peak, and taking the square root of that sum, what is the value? 1.46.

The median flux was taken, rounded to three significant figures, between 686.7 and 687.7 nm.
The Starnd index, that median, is 1.98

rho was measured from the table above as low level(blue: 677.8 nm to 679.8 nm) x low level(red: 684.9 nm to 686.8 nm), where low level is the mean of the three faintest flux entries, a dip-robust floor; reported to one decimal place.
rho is 3.3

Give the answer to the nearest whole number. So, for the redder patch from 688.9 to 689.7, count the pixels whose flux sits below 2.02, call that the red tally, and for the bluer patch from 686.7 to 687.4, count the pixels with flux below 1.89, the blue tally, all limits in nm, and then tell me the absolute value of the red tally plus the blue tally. 2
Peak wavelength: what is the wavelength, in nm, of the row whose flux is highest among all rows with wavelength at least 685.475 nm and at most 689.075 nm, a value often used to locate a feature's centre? 689.00 nm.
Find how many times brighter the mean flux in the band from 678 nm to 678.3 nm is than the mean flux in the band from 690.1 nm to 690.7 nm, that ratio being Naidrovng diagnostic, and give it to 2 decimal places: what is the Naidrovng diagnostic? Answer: 0.90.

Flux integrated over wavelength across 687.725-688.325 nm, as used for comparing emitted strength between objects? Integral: 1.26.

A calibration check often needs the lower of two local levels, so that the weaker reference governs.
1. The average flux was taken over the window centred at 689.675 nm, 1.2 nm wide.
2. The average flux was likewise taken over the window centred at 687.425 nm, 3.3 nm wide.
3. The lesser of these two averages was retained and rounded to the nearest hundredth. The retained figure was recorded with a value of 1.98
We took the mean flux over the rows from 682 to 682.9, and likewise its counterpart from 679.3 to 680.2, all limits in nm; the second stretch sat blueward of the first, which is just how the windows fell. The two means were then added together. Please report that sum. 3.86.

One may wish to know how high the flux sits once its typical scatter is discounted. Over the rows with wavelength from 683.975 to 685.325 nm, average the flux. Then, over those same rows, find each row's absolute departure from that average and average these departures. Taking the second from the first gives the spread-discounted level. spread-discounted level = 1.99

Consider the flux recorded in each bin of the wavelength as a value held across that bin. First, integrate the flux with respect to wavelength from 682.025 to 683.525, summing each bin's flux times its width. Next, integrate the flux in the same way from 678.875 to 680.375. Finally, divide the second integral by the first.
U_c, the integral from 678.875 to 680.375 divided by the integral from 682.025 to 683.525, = 0.935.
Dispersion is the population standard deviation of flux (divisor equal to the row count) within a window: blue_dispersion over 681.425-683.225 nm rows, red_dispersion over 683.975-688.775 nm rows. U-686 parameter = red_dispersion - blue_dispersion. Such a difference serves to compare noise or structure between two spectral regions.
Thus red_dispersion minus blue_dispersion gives 0.10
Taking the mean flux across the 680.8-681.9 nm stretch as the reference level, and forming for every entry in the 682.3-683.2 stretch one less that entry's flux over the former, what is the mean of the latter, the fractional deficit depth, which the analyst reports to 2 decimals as -0.03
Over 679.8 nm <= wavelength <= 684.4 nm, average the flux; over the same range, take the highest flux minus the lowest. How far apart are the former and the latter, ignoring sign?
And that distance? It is 1.76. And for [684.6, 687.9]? 1.58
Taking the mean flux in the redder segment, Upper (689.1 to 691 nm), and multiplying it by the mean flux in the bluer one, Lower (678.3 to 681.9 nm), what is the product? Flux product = 3.96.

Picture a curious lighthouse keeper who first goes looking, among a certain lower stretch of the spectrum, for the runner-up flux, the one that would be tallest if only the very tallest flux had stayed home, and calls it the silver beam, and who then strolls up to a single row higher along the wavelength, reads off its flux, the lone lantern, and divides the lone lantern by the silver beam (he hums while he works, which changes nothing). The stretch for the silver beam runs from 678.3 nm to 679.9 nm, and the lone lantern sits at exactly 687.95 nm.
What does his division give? 1.12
